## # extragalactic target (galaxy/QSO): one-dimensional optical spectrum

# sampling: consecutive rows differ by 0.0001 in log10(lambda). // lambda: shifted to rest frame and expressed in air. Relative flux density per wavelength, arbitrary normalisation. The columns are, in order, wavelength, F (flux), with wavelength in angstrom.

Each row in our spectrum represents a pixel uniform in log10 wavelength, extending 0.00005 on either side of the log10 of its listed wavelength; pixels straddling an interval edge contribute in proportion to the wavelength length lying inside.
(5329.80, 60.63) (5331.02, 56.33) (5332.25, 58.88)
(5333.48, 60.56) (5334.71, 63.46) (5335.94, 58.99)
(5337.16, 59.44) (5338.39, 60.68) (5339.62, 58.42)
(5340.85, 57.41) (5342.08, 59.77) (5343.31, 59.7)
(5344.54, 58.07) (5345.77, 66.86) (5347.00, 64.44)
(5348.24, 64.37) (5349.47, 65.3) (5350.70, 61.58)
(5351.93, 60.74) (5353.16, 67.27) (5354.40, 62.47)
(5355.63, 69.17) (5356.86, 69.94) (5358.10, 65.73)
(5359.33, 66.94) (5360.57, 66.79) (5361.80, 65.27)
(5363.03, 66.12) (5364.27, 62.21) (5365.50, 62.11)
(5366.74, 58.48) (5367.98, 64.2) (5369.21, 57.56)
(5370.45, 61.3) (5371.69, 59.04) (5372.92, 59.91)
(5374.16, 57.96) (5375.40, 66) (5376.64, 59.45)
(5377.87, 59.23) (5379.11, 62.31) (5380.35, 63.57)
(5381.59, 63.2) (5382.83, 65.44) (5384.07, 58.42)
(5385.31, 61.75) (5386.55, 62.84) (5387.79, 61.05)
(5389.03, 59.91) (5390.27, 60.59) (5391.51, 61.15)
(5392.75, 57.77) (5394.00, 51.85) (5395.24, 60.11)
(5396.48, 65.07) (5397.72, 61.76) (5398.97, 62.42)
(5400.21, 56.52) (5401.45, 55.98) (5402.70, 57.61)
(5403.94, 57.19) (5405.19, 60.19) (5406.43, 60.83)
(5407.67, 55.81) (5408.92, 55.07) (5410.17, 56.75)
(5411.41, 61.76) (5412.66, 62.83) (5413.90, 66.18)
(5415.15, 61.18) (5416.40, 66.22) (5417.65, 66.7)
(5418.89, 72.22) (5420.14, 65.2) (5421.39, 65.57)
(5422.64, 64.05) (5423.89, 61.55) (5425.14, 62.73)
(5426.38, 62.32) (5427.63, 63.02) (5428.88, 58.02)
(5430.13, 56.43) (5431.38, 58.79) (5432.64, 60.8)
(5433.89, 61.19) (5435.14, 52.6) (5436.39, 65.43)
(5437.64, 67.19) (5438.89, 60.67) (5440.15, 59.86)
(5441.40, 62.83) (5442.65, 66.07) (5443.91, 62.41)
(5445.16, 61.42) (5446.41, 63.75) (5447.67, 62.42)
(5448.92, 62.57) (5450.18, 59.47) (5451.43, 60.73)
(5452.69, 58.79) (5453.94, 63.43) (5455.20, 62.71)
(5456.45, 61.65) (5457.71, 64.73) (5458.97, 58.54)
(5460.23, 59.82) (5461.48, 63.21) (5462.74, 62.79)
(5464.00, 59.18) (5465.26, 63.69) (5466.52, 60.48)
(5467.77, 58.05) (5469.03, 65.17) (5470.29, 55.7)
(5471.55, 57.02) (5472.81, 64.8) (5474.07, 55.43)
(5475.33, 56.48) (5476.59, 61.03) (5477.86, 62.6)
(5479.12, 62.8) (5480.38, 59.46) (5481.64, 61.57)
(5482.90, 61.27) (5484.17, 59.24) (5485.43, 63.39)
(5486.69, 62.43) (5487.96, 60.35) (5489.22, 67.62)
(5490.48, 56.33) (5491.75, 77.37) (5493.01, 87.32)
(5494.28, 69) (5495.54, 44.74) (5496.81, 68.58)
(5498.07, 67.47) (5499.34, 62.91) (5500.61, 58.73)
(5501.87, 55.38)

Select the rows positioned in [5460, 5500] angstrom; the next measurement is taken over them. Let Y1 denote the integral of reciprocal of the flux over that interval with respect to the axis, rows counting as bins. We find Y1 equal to 0.65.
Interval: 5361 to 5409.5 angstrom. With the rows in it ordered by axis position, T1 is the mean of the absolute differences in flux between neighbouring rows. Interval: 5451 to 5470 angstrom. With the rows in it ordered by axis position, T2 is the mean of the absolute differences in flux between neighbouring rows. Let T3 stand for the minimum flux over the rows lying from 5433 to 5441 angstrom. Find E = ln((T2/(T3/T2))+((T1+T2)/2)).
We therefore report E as 1.17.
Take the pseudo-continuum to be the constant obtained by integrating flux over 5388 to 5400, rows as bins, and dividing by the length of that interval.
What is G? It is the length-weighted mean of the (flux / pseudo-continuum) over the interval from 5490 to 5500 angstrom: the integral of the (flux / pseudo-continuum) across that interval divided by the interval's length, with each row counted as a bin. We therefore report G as 1.11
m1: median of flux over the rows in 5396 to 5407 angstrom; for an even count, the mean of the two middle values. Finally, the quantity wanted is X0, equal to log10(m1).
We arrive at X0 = 1.78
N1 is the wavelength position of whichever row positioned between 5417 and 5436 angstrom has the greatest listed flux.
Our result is 5418.89 angstrom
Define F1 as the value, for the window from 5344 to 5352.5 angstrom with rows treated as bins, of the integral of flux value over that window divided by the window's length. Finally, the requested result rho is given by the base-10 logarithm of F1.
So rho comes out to 1.80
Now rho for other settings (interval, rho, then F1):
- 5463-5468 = 1.78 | 61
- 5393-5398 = 1.77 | 59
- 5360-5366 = 1.81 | 65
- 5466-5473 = 1.78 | 60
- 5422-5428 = 1.80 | 63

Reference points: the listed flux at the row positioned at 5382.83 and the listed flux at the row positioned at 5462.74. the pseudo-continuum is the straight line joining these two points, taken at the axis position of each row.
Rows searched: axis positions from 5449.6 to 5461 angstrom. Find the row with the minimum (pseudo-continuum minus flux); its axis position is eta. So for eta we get 5457.71 angstrom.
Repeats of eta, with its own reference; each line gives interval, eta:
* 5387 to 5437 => 5418.89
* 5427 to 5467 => 5437.64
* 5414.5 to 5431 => 5418.89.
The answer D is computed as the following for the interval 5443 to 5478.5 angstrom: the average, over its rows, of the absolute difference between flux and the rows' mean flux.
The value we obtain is 2.31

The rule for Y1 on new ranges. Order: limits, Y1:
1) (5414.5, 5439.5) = 0.40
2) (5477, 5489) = 0.19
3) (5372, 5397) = 0.41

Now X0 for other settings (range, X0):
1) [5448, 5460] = 1.79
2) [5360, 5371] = 1.79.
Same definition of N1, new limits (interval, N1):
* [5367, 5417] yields 5416.40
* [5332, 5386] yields 5356.86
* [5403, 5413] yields 5412.66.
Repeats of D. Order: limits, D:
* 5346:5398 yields 2.80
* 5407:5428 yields 3.06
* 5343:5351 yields 2.67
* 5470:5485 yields 2.56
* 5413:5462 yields 2.51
